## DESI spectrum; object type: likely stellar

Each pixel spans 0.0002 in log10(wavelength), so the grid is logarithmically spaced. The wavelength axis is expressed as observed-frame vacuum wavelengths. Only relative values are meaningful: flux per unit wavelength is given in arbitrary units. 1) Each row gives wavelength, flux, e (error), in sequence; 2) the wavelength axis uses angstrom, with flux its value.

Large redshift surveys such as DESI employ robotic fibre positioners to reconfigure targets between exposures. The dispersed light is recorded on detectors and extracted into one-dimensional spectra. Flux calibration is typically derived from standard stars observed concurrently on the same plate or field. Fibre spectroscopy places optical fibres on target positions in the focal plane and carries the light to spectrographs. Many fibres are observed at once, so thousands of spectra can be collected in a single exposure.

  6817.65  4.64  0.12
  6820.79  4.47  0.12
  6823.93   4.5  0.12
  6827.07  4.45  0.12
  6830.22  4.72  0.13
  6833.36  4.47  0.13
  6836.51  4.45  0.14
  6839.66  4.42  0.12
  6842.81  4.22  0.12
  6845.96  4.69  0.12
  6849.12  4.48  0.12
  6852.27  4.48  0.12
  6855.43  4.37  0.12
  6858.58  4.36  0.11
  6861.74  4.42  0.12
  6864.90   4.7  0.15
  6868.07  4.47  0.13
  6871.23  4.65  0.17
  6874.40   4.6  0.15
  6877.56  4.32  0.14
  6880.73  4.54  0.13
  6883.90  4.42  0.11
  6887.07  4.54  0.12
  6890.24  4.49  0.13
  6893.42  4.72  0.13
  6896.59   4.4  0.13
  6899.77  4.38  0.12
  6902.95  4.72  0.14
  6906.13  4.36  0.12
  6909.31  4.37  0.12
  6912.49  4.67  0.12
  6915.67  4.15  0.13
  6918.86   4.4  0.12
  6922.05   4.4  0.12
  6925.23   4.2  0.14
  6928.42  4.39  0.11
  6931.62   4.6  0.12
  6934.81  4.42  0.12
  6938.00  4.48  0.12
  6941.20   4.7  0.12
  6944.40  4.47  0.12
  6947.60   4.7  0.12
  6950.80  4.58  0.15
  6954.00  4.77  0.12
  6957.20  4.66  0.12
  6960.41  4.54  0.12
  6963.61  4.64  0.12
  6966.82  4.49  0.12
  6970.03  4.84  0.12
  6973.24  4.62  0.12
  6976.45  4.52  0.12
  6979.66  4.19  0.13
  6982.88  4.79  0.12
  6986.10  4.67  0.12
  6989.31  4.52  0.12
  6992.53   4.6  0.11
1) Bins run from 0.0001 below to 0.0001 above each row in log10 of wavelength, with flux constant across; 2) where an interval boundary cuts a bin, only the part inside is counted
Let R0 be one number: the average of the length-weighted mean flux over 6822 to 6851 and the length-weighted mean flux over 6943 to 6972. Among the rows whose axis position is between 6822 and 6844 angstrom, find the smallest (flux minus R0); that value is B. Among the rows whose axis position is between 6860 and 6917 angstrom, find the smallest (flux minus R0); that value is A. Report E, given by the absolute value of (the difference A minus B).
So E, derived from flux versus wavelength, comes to 0.070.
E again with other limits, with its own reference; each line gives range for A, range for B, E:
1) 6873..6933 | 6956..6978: 0.340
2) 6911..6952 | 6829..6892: 0.070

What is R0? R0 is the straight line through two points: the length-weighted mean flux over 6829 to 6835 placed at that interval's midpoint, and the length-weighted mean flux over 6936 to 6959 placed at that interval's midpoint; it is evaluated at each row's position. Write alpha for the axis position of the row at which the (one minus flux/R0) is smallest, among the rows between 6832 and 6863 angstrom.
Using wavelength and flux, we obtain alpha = 6845.96 angstrom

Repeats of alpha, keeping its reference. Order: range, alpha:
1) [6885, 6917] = 6893.42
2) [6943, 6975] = 6970.03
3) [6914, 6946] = 6941.20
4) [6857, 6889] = 6864.90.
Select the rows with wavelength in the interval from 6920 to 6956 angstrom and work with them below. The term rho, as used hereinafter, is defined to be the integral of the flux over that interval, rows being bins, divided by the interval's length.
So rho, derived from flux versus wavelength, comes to 4.52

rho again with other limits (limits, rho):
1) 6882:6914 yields 4.51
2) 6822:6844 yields 4.47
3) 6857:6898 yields 4.51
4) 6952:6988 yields 4.61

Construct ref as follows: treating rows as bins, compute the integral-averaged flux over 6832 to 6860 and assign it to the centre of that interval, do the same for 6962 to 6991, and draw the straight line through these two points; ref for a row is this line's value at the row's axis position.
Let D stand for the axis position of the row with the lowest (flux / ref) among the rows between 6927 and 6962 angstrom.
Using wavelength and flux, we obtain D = 6928.42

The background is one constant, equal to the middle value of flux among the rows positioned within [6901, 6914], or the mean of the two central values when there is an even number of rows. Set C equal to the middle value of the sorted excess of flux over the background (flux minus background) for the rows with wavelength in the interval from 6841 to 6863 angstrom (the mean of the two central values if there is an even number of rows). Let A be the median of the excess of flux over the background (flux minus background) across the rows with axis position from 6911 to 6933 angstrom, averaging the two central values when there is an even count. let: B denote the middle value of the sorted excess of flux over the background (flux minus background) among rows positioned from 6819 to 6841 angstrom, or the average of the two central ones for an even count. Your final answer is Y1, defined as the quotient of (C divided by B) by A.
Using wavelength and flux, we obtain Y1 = -17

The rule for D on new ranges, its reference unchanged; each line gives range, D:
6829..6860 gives 6842.81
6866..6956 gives 6915.67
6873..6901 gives 6877.56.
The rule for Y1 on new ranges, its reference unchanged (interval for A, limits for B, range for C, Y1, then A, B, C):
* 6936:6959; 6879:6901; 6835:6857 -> 17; 0.14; -0.03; -0.07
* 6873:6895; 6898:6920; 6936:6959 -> -50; 0.02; -0.14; 0.14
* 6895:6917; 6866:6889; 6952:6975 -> -43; -0.14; 0.02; 0.12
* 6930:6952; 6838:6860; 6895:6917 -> 23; 0.06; -0.10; -0.14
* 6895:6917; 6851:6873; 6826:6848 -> -10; -0.14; -0.05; -0.07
